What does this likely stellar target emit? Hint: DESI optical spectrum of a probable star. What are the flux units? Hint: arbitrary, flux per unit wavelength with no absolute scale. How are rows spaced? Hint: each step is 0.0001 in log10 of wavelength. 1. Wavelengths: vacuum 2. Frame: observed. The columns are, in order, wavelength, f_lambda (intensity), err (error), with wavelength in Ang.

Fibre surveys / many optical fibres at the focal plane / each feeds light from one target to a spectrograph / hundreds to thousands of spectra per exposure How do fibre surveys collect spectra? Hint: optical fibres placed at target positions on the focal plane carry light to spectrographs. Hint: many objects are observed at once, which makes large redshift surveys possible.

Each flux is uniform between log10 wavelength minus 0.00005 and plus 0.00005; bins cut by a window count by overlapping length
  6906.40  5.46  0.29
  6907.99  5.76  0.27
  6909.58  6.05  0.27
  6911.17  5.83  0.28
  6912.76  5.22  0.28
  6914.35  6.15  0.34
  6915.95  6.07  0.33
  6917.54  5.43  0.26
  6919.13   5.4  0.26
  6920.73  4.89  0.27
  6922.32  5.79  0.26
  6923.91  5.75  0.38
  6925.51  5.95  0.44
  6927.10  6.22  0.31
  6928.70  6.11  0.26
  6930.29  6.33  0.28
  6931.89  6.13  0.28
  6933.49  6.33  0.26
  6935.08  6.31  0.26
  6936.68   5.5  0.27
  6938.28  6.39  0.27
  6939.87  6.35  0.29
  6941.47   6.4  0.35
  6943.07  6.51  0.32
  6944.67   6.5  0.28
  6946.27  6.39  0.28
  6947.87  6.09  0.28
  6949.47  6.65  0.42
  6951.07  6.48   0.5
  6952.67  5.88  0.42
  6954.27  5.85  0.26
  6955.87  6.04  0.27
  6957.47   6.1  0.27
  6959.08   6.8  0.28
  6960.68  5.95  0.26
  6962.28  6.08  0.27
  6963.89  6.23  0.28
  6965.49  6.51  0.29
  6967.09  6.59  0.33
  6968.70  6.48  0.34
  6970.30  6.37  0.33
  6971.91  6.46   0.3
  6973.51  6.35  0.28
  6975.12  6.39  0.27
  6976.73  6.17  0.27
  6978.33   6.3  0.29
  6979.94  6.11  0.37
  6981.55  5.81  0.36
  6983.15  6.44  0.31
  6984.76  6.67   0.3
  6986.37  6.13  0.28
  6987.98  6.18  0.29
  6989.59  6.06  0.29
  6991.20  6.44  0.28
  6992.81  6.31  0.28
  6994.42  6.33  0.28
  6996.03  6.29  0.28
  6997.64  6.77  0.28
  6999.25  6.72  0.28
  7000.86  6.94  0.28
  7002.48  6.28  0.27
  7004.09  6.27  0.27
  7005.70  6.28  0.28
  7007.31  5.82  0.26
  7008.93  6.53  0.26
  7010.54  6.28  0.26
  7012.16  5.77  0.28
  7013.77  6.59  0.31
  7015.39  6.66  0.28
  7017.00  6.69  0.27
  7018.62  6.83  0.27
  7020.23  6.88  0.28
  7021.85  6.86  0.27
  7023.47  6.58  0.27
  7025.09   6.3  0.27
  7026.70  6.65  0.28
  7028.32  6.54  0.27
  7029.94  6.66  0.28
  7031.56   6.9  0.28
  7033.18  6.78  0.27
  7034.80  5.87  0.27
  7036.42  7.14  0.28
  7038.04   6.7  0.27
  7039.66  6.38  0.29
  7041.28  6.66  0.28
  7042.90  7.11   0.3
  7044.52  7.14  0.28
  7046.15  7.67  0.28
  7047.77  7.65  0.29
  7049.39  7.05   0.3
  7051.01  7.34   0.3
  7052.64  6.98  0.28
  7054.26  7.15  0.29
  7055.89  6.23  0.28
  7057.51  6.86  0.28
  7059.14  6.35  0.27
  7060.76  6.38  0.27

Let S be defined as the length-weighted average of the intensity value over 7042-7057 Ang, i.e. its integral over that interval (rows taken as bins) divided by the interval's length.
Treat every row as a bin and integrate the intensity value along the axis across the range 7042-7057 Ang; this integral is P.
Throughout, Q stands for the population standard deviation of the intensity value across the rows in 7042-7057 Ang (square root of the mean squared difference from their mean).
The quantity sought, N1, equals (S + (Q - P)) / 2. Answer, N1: -50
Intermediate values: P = 107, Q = 0.40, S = 7.14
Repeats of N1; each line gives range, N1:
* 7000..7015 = -44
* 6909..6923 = -36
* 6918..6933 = -41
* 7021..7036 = -46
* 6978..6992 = -40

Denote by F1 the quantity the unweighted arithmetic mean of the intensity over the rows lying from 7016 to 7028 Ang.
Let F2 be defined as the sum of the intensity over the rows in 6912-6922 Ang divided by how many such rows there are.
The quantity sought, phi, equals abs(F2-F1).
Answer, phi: 1.16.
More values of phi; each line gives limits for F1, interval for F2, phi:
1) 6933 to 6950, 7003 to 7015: 0.09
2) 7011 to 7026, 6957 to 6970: 0.23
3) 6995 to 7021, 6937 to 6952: 0.06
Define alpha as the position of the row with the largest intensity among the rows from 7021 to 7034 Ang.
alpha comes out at 7031.56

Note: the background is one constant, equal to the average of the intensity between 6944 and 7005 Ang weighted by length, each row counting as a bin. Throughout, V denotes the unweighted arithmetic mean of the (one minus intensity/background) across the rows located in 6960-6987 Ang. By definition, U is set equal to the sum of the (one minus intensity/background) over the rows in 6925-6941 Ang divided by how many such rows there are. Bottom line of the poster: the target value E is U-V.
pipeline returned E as 0.02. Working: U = 0.03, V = 0.005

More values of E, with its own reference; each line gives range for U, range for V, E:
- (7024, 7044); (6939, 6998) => -0.05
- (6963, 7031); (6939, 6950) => 0.00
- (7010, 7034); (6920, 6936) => -0.10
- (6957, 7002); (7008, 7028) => 0.03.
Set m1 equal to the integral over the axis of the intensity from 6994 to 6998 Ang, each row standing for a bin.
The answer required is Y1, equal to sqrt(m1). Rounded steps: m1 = 26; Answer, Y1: 5.1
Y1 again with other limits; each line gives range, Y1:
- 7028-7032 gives 5.2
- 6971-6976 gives 5.7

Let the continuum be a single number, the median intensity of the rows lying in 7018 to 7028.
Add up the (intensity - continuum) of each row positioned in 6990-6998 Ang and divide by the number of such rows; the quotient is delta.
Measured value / -0.31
